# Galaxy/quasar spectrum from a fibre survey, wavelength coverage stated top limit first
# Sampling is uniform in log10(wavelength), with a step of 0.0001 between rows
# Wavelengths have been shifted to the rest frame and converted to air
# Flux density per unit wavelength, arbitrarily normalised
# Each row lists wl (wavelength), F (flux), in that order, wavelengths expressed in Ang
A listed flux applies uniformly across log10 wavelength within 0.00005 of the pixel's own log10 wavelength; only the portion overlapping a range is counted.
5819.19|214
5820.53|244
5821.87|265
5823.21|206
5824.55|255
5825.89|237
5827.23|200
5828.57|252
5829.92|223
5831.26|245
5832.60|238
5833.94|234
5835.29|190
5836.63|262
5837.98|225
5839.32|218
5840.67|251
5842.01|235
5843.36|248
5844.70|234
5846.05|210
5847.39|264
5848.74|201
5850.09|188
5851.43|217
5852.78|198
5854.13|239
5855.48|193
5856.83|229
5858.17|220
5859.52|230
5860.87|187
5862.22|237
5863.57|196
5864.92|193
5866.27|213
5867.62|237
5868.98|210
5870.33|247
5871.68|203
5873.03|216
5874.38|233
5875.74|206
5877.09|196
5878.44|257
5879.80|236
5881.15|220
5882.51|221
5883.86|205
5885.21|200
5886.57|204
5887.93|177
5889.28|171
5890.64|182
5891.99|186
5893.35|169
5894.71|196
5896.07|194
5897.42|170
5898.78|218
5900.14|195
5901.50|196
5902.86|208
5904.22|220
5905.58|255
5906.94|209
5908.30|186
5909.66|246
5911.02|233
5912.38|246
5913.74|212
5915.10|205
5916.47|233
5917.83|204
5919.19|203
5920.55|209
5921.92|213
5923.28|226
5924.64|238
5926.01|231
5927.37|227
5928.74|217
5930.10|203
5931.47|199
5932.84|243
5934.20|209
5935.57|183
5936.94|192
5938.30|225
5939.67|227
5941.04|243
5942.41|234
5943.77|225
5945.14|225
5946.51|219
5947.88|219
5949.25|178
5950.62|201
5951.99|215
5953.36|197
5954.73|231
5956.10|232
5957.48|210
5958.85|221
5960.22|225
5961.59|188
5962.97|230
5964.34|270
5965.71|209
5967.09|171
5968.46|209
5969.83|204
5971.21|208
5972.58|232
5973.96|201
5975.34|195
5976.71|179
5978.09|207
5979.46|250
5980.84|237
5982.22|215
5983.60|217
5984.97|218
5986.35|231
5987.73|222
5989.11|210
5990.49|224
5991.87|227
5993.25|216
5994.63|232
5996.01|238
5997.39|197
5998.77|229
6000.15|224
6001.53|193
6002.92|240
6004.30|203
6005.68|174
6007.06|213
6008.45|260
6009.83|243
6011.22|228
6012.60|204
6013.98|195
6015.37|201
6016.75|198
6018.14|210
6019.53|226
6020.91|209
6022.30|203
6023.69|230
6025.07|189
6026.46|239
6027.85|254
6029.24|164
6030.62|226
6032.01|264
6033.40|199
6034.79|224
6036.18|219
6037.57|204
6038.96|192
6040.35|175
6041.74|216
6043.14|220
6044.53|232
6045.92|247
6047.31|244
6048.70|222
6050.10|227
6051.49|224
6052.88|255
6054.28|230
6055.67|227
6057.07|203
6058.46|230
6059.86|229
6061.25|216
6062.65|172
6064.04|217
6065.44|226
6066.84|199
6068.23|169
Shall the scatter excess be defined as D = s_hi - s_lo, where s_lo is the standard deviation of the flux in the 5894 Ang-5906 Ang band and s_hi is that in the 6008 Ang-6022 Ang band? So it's -2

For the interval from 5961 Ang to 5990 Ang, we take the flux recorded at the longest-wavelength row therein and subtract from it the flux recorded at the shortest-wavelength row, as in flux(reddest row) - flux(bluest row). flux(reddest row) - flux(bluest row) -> 22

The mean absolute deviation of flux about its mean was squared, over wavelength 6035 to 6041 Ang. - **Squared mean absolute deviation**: 196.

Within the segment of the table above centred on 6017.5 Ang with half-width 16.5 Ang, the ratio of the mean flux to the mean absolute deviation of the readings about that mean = 10.0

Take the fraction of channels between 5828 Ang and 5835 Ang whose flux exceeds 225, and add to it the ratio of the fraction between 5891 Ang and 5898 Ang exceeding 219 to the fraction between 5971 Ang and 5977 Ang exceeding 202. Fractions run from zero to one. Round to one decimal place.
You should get 0.8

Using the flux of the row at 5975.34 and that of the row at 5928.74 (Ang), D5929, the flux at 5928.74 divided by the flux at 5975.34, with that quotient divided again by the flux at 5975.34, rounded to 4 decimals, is 0.0057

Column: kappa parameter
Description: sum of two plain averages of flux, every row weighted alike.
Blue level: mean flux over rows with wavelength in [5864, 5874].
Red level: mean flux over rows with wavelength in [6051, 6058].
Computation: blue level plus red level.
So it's 445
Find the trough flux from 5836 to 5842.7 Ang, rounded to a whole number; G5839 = 218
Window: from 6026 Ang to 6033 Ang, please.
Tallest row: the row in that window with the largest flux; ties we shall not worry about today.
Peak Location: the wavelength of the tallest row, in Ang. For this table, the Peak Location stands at 6032.01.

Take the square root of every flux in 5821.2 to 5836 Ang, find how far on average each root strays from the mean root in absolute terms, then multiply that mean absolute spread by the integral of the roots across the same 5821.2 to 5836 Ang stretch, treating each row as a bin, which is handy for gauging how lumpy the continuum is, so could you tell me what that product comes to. 145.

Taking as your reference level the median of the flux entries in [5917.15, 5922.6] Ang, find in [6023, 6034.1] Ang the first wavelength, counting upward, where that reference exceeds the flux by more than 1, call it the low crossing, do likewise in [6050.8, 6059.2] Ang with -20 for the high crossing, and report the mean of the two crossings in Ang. 6038.3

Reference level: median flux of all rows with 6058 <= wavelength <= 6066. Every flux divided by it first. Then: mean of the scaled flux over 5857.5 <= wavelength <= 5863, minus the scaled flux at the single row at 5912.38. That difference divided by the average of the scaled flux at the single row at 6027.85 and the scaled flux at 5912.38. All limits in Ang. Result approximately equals -0.11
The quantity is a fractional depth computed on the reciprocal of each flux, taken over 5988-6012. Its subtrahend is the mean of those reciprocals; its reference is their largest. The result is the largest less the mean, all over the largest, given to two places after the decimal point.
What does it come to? 0.20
